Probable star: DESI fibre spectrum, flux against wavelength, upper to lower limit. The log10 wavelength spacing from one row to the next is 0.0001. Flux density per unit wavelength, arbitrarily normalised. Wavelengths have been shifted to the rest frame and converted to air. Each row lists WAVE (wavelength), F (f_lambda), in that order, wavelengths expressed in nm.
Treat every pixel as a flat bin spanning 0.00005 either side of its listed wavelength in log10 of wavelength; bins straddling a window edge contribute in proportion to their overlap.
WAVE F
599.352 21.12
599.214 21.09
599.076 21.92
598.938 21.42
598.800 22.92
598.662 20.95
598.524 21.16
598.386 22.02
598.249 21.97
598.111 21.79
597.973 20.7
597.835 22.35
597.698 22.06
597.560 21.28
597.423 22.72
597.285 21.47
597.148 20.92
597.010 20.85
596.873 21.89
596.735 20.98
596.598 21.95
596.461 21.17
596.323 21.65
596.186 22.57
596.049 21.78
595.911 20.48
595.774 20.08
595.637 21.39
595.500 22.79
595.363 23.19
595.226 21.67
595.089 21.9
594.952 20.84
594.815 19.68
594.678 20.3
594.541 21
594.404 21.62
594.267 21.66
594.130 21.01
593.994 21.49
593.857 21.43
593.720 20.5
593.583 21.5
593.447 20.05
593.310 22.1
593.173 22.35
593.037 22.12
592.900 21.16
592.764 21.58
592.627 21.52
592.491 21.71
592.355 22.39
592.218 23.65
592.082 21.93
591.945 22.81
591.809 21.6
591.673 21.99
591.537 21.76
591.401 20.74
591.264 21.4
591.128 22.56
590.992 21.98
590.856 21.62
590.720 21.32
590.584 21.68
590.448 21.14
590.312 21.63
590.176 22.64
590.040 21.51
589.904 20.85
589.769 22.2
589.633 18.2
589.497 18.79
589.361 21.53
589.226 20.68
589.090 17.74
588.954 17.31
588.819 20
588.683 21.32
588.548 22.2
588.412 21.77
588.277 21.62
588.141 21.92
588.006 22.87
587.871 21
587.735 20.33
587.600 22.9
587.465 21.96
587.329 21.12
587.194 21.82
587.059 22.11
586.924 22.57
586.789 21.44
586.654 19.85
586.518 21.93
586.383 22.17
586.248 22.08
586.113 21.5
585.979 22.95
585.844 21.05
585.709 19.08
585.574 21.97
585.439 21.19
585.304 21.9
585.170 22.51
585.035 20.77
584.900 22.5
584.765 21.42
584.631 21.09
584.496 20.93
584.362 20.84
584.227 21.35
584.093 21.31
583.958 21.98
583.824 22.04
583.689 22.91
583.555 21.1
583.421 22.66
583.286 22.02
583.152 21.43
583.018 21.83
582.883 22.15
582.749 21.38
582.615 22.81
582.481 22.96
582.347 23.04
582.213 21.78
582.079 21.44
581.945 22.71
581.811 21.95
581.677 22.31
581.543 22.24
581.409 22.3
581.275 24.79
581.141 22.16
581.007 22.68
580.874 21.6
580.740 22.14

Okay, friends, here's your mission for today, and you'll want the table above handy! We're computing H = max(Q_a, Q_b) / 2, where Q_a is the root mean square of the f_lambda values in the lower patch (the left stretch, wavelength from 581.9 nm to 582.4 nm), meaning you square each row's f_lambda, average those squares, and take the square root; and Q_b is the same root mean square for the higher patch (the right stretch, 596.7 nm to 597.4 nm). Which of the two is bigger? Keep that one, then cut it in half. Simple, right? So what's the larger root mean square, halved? 11.1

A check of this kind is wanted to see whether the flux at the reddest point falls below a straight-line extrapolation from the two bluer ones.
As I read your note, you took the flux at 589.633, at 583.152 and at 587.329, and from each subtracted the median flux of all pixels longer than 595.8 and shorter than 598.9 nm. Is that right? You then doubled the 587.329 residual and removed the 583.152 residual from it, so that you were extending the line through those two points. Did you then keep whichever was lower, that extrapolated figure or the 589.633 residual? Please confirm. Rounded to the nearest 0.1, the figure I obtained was -3.5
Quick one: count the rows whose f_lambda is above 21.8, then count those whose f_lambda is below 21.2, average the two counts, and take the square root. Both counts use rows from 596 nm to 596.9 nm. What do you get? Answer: 1.58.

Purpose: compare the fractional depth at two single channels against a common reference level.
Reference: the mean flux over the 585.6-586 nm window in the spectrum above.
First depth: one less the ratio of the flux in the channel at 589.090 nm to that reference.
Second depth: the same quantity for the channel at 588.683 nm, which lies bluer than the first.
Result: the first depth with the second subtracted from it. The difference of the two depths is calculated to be 0.17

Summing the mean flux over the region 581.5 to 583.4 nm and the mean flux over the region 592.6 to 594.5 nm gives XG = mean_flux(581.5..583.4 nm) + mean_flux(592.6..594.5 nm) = 43.6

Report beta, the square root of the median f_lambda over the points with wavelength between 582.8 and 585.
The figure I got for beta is 4.651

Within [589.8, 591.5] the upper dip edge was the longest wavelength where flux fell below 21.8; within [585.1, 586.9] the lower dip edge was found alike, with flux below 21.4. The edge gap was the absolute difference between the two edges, 4.75 nm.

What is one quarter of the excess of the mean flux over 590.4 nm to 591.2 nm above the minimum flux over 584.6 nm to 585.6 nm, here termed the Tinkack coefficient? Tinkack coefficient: 0.24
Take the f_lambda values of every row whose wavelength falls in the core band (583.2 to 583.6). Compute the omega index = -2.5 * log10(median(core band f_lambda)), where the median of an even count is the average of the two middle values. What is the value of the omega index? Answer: -3.36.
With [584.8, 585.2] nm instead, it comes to -3.38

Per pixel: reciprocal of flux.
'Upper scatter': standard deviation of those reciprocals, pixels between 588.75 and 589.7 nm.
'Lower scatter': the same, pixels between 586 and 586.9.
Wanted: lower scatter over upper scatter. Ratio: 0.5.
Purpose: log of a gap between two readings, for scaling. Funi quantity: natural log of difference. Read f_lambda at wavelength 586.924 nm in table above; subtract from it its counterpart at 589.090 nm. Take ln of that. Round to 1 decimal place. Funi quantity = 1.6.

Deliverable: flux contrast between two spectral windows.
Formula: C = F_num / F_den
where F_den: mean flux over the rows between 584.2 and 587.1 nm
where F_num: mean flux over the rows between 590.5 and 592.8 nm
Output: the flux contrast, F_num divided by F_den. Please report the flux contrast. 1.02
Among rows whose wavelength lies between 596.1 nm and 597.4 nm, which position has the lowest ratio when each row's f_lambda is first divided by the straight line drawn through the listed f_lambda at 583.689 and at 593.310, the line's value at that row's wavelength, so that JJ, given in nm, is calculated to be 597.010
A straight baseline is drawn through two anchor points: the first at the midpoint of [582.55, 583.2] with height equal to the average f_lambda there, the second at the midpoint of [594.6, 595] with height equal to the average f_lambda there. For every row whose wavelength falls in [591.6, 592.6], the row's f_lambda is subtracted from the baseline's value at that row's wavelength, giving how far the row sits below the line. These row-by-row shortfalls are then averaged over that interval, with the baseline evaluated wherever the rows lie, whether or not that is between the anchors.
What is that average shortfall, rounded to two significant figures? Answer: -1.6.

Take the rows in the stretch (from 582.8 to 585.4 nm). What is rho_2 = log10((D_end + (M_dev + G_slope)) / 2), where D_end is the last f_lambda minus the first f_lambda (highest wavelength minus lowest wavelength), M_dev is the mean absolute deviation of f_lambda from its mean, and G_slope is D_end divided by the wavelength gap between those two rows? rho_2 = -1.0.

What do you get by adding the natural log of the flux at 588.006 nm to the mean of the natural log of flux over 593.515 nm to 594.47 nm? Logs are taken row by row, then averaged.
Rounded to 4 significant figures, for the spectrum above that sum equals 6.189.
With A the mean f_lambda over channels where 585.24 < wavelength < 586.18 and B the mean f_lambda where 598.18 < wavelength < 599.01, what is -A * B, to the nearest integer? -465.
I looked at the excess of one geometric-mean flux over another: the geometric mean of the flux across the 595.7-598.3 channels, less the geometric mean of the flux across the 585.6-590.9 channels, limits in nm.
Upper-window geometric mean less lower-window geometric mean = 0.35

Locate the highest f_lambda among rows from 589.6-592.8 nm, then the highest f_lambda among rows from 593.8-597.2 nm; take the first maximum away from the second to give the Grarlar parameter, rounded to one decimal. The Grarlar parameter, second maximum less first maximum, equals -0.5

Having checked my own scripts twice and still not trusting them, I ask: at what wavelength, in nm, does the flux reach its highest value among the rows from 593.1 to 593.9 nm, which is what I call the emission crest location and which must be 593.173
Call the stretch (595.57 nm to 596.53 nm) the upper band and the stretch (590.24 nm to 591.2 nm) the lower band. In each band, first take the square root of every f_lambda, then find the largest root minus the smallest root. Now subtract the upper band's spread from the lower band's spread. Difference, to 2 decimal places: -0.12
